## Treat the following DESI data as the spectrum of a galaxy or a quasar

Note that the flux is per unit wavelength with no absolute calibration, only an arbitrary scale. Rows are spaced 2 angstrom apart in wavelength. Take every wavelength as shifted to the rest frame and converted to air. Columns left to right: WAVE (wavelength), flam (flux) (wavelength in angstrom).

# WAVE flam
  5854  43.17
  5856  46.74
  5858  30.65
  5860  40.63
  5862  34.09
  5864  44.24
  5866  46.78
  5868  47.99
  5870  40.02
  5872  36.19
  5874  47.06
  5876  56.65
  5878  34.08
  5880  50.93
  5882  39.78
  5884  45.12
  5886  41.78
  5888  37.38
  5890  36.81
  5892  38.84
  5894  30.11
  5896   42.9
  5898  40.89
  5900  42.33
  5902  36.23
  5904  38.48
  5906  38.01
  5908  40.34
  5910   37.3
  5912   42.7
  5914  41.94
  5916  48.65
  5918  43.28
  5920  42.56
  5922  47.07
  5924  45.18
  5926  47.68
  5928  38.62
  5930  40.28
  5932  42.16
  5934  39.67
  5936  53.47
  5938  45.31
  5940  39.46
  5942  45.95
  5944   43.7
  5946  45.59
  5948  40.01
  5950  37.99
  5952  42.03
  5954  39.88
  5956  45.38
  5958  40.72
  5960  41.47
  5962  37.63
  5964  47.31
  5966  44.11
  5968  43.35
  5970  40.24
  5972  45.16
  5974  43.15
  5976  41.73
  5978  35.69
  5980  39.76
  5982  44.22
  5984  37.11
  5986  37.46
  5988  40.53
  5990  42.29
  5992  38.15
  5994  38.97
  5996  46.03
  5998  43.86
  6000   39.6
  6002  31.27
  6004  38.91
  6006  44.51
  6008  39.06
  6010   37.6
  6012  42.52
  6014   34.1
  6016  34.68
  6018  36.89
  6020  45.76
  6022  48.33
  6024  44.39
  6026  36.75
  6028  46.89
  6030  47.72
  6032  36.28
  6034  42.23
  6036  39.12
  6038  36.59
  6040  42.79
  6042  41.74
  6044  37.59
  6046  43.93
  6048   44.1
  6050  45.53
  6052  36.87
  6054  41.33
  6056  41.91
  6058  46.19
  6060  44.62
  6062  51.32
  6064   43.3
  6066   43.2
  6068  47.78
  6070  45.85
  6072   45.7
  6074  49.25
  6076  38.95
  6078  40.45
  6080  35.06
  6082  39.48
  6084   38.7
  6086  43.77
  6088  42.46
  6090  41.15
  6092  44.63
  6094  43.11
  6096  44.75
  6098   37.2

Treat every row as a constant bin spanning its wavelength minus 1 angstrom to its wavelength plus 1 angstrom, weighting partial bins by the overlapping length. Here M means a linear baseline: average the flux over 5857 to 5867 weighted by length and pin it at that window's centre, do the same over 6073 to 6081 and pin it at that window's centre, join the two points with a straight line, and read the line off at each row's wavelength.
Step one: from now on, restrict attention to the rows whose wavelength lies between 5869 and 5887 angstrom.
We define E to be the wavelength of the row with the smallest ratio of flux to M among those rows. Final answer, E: 5878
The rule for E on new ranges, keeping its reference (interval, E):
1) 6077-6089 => 6080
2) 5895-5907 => 5902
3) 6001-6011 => 6002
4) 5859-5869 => 5862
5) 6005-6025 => 6014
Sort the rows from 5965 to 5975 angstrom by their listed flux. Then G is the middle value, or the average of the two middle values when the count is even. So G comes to 43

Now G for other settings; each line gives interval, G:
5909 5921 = 43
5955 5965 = 41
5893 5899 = 41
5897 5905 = 40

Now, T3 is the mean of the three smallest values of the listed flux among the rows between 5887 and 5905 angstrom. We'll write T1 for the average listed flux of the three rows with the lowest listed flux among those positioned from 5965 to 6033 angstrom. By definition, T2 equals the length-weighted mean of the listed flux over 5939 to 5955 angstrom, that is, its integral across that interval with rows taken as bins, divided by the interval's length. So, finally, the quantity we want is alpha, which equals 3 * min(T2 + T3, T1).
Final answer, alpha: 100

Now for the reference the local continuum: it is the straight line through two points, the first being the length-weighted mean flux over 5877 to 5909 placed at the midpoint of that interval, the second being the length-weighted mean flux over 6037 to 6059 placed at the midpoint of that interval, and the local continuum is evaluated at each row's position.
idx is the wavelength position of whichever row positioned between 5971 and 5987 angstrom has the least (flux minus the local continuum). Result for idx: 5978 angstrom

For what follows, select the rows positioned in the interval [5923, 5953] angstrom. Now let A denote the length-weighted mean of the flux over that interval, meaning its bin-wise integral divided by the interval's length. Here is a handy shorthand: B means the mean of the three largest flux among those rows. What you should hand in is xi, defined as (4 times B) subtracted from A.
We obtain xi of -153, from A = 43.1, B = 49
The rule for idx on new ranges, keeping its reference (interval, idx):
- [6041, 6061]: 6052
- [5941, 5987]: 5978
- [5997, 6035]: 6002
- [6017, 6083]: 6080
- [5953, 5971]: 5962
